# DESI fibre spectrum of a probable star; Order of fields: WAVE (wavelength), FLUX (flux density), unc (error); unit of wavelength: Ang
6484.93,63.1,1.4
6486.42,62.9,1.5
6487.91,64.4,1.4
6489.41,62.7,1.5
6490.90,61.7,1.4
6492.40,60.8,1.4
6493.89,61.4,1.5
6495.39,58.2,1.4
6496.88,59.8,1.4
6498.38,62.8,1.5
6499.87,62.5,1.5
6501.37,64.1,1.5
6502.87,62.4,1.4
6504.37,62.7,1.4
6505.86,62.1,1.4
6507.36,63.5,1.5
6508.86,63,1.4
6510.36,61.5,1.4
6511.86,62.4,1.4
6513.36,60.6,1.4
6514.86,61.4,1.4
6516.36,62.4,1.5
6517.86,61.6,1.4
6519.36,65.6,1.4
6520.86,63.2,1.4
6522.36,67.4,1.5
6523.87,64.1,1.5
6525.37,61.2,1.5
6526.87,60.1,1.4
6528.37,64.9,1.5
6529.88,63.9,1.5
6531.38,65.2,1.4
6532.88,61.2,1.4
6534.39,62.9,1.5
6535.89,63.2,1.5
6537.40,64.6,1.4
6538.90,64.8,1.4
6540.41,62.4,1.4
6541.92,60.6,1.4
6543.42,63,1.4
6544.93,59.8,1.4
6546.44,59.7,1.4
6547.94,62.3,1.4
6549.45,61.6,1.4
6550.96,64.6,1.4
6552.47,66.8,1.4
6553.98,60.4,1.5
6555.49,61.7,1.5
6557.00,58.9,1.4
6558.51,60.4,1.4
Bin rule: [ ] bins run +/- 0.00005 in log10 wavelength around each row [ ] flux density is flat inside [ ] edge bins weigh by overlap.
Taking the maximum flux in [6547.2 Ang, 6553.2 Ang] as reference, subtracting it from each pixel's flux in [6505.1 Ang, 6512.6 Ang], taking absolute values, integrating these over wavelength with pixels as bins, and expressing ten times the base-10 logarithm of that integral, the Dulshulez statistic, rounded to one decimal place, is 15.1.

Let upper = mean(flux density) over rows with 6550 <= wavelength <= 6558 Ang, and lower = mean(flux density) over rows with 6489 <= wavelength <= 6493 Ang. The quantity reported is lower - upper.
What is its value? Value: -0.7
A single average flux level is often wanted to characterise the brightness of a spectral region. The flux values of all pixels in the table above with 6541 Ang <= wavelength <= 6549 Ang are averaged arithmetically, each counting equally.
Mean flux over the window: 61.1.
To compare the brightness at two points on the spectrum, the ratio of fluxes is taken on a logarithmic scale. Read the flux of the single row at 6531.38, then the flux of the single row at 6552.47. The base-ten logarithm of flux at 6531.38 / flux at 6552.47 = -0.011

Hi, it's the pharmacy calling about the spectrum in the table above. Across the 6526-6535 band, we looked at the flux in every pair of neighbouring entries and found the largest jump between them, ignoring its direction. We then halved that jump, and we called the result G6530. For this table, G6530 2.4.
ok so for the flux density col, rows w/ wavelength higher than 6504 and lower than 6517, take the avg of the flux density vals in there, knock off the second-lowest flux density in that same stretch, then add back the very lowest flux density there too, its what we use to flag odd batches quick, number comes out 61.4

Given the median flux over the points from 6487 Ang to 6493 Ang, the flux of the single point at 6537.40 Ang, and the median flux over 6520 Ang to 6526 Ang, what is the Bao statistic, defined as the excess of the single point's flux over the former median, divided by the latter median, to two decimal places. 0.04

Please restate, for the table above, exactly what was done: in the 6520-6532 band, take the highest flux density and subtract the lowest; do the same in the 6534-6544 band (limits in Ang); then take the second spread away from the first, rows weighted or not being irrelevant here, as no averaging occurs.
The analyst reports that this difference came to 3.1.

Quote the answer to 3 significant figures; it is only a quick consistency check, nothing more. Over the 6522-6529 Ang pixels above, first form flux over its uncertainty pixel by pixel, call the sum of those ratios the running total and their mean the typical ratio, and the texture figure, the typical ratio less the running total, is -172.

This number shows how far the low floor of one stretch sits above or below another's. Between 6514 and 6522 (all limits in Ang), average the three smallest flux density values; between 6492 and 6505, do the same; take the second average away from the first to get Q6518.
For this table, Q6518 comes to 2.20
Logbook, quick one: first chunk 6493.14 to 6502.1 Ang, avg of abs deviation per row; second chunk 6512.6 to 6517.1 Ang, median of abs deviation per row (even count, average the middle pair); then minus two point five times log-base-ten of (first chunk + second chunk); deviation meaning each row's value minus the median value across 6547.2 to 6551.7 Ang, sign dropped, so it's -1.02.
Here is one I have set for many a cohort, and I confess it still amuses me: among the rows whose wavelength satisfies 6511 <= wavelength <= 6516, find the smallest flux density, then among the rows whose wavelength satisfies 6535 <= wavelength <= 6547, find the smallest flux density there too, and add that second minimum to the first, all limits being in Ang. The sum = 120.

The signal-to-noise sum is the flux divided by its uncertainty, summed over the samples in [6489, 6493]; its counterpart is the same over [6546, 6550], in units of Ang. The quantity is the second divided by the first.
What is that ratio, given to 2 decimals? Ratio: 1.01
